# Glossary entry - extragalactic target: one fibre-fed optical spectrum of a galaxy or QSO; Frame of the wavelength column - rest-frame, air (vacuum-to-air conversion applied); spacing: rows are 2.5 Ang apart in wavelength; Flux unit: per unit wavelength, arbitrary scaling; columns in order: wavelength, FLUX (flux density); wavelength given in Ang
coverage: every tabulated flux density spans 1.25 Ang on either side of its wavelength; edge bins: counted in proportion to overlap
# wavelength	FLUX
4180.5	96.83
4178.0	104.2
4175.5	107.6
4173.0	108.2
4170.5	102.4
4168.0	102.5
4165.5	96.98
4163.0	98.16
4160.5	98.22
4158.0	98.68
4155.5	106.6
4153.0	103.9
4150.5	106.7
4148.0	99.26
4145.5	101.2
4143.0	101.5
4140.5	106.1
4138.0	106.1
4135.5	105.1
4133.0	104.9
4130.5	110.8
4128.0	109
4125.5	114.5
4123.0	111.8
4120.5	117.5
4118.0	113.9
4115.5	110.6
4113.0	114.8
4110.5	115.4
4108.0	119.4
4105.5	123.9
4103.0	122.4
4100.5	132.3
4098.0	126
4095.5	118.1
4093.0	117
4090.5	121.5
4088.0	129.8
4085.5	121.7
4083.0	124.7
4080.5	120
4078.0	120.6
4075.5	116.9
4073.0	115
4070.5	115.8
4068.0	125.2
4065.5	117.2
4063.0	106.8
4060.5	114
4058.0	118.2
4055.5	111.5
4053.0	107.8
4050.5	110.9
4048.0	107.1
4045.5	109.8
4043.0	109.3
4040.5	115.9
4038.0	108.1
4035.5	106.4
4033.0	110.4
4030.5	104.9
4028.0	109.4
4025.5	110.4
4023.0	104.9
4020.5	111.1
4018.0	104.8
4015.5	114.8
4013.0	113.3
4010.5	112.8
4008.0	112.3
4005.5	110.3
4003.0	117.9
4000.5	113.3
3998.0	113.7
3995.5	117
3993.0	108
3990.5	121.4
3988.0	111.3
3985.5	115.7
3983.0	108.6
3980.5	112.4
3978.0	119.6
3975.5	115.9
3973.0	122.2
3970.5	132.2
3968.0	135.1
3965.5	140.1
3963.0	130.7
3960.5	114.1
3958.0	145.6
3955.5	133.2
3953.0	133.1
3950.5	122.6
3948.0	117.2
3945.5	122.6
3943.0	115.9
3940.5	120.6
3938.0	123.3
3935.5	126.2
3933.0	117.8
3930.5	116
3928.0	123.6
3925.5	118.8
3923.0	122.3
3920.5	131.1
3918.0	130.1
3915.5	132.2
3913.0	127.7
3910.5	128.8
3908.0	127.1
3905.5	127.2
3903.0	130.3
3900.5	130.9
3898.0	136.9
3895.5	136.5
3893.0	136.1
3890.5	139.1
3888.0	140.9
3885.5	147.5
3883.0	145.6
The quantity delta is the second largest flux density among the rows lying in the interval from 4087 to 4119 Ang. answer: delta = 129.8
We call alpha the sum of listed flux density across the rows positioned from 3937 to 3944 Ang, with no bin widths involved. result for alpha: 360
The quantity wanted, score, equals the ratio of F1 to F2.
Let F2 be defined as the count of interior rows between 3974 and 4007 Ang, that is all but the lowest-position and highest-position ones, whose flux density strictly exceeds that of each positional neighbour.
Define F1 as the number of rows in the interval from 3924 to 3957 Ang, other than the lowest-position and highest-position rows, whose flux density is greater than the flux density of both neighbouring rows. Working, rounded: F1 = 3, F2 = 5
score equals 0.6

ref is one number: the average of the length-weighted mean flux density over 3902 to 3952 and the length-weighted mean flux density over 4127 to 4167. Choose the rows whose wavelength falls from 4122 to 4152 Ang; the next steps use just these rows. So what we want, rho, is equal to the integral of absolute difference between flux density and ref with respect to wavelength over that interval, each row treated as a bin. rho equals 224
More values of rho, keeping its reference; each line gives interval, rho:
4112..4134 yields 66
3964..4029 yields 378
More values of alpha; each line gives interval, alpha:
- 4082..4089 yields 376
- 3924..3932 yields 358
